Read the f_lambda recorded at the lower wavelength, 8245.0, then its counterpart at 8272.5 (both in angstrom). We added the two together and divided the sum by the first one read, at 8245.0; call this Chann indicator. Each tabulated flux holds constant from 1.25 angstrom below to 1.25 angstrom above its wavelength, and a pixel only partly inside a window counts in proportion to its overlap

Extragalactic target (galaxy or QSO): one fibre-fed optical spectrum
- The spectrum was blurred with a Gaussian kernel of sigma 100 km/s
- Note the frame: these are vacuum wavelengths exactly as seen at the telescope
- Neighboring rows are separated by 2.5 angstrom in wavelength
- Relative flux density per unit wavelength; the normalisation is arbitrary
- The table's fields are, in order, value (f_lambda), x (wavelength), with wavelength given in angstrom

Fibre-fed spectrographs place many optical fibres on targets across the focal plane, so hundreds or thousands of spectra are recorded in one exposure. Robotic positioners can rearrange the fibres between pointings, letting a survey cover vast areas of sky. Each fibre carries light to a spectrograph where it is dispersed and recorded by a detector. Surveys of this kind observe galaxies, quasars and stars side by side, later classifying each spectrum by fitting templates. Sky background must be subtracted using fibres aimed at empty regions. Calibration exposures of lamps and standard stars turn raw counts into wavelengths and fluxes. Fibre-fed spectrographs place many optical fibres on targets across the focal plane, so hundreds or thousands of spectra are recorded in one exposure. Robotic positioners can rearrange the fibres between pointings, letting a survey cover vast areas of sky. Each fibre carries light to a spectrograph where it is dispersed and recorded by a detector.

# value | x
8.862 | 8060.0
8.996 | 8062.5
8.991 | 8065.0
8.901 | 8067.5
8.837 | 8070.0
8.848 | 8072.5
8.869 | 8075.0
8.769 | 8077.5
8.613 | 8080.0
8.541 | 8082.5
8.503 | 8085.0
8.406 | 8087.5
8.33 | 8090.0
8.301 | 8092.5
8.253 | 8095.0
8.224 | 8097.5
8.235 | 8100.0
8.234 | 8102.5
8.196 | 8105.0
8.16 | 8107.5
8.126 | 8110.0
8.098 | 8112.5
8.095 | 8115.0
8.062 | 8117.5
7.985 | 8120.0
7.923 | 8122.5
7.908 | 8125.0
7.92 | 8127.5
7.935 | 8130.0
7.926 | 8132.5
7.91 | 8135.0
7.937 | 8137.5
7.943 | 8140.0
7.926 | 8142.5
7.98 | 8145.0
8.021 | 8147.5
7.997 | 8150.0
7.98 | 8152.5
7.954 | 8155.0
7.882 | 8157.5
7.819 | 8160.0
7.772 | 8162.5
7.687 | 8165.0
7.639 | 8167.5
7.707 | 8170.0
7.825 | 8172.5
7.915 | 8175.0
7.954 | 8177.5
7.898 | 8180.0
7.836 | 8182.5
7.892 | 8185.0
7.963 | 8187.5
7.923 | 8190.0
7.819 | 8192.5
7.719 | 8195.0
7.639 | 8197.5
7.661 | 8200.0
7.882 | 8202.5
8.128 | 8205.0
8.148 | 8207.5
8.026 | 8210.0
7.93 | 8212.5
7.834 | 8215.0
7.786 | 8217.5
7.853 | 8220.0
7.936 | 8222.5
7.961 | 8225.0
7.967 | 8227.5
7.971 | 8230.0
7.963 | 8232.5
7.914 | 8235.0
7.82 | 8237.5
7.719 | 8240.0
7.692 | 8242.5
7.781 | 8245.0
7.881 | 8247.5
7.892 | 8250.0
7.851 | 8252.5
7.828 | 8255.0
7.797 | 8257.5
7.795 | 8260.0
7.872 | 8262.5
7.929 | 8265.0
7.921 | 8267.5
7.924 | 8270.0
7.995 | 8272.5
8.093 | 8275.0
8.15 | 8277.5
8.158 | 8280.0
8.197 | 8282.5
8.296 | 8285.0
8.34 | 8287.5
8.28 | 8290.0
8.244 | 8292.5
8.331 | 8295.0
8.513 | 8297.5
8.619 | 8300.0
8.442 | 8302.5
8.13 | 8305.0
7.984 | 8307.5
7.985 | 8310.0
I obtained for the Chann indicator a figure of 2.03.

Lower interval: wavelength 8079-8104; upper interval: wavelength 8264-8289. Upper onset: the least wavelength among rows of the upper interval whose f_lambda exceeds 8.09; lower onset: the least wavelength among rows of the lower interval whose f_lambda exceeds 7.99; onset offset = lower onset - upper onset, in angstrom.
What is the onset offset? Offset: -195.0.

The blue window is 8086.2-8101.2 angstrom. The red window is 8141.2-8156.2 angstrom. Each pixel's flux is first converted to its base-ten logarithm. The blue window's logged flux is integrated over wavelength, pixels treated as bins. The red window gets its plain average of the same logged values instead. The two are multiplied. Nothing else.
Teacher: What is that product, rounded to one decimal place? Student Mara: 12.4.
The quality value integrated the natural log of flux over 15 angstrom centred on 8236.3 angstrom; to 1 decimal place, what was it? 30.9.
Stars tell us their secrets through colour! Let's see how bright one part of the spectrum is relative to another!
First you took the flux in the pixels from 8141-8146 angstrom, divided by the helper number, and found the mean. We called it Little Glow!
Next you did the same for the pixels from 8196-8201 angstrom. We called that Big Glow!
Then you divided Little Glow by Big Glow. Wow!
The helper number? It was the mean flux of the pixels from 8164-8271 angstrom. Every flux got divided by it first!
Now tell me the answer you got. 1.04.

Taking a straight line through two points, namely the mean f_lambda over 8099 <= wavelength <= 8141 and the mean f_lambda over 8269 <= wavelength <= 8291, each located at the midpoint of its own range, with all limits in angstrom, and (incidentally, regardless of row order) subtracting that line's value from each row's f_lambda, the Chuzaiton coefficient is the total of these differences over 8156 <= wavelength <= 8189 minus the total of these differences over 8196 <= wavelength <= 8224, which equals -0.9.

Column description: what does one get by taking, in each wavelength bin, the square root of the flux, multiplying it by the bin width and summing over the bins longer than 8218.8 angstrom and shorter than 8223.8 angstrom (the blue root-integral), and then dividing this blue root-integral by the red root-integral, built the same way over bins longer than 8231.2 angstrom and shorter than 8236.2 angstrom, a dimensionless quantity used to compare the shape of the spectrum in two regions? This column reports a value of 1.00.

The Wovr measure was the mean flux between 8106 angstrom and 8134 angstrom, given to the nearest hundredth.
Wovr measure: 8.01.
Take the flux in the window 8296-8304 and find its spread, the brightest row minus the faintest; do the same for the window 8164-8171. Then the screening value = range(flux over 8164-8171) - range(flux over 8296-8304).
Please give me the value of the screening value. -0.11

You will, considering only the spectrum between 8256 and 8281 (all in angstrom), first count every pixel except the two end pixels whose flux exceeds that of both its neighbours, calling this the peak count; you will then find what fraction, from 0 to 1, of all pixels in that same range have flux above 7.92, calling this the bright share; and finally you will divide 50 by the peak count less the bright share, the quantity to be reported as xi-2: 167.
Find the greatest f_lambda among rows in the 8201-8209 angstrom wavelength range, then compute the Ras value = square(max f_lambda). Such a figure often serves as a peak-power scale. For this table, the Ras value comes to 66.4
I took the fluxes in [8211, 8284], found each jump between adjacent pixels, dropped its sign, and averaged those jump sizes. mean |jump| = 0.047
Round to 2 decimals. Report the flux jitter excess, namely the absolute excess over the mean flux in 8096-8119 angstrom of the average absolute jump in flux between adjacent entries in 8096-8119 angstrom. 8.14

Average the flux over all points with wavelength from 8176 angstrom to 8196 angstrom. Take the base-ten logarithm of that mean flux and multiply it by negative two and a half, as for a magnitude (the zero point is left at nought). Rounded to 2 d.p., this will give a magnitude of -2.24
